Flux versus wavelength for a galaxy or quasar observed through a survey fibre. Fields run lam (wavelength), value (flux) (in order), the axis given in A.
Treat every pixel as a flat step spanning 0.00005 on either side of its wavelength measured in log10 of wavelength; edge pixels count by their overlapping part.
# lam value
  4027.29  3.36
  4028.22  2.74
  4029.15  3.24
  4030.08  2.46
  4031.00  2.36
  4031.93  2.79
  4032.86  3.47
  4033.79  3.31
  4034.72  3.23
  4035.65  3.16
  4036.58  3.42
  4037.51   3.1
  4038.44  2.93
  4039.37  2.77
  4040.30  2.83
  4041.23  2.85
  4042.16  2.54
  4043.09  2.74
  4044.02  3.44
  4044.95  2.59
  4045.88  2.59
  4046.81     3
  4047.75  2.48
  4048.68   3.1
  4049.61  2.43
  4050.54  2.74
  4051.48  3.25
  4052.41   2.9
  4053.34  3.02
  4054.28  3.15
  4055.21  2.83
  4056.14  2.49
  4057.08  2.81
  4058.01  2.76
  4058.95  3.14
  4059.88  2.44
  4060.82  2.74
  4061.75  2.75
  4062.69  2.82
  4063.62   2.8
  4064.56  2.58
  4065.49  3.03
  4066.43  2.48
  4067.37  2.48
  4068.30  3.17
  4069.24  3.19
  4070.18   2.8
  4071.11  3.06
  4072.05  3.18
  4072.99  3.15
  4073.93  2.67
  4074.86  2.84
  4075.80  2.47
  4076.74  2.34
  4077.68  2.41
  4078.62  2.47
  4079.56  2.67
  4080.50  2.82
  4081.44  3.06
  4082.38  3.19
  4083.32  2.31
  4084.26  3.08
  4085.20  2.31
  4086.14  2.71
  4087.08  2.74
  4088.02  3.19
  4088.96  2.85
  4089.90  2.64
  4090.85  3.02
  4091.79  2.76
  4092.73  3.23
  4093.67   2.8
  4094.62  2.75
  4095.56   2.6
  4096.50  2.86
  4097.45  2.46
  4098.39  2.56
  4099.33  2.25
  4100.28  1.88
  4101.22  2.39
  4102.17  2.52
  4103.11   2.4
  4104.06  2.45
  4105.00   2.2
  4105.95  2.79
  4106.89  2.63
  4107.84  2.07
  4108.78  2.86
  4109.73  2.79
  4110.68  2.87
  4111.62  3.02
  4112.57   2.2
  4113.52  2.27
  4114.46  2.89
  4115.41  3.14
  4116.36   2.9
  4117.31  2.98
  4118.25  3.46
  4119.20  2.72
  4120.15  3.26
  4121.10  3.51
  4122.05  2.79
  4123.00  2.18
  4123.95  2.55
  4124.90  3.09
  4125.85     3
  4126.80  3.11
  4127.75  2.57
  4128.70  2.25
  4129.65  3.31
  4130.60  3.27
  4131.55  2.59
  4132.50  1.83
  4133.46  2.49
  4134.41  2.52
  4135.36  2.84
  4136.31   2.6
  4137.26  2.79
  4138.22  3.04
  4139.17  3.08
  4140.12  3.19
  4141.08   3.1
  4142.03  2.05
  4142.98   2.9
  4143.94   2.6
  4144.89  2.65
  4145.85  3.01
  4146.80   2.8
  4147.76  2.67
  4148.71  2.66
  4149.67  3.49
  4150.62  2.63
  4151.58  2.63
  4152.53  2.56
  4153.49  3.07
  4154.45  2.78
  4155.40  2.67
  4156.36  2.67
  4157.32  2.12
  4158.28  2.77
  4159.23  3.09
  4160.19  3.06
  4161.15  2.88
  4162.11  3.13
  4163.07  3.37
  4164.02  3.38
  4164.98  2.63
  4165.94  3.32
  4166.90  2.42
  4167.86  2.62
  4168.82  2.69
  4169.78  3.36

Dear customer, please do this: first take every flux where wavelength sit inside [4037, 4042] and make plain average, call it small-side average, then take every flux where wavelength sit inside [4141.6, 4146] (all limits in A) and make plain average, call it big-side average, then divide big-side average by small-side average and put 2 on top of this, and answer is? 2.91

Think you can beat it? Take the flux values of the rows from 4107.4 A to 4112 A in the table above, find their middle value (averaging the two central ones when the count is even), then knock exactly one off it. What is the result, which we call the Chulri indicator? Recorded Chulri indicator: 1.86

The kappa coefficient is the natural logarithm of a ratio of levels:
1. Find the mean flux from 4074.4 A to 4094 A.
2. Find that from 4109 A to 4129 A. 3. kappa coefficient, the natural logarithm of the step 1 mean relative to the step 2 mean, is -0.03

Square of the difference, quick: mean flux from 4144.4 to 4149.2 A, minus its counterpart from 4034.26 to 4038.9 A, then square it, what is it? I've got 0.17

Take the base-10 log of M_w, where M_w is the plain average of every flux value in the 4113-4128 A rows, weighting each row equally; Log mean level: 0.463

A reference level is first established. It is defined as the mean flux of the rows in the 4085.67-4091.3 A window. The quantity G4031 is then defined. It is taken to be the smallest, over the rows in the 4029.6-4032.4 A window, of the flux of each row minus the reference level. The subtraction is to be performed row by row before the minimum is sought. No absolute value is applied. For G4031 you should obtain -0.5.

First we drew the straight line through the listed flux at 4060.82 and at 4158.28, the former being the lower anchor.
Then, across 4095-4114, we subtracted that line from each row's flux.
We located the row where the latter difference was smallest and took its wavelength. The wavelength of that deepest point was 4100.28 A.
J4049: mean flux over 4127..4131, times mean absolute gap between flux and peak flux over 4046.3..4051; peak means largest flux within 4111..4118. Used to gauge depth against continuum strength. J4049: 1.1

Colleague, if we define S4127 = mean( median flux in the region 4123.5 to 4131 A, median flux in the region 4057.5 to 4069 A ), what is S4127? 2.90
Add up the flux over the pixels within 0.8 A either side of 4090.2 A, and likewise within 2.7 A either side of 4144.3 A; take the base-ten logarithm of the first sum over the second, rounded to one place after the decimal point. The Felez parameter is -0.5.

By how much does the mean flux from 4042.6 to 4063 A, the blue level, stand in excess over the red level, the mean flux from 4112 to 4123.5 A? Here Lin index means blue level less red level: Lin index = -0.03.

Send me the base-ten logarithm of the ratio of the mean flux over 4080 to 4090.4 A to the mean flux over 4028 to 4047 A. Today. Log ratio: -0.02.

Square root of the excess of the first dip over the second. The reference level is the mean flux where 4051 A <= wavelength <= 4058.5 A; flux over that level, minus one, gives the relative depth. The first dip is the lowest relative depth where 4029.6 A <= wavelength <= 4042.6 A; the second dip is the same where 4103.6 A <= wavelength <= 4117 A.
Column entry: 0.32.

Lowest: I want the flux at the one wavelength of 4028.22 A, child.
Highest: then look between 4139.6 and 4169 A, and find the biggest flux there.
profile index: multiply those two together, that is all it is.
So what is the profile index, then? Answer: 9.6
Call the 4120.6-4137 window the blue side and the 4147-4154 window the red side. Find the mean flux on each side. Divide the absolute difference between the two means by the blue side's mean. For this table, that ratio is 0.03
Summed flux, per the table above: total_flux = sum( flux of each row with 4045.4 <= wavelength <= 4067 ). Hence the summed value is 64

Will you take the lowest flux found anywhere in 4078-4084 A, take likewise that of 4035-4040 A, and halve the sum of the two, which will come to 2.54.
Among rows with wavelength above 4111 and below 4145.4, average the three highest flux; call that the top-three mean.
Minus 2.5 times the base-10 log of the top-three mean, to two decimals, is -1.34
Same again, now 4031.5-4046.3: -1.34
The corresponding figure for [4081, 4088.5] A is -1.25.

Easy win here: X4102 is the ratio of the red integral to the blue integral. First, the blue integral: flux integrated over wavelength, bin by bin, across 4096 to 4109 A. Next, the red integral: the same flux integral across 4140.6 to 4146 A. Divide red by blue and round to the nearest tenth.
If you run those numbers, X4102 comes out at 0.5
